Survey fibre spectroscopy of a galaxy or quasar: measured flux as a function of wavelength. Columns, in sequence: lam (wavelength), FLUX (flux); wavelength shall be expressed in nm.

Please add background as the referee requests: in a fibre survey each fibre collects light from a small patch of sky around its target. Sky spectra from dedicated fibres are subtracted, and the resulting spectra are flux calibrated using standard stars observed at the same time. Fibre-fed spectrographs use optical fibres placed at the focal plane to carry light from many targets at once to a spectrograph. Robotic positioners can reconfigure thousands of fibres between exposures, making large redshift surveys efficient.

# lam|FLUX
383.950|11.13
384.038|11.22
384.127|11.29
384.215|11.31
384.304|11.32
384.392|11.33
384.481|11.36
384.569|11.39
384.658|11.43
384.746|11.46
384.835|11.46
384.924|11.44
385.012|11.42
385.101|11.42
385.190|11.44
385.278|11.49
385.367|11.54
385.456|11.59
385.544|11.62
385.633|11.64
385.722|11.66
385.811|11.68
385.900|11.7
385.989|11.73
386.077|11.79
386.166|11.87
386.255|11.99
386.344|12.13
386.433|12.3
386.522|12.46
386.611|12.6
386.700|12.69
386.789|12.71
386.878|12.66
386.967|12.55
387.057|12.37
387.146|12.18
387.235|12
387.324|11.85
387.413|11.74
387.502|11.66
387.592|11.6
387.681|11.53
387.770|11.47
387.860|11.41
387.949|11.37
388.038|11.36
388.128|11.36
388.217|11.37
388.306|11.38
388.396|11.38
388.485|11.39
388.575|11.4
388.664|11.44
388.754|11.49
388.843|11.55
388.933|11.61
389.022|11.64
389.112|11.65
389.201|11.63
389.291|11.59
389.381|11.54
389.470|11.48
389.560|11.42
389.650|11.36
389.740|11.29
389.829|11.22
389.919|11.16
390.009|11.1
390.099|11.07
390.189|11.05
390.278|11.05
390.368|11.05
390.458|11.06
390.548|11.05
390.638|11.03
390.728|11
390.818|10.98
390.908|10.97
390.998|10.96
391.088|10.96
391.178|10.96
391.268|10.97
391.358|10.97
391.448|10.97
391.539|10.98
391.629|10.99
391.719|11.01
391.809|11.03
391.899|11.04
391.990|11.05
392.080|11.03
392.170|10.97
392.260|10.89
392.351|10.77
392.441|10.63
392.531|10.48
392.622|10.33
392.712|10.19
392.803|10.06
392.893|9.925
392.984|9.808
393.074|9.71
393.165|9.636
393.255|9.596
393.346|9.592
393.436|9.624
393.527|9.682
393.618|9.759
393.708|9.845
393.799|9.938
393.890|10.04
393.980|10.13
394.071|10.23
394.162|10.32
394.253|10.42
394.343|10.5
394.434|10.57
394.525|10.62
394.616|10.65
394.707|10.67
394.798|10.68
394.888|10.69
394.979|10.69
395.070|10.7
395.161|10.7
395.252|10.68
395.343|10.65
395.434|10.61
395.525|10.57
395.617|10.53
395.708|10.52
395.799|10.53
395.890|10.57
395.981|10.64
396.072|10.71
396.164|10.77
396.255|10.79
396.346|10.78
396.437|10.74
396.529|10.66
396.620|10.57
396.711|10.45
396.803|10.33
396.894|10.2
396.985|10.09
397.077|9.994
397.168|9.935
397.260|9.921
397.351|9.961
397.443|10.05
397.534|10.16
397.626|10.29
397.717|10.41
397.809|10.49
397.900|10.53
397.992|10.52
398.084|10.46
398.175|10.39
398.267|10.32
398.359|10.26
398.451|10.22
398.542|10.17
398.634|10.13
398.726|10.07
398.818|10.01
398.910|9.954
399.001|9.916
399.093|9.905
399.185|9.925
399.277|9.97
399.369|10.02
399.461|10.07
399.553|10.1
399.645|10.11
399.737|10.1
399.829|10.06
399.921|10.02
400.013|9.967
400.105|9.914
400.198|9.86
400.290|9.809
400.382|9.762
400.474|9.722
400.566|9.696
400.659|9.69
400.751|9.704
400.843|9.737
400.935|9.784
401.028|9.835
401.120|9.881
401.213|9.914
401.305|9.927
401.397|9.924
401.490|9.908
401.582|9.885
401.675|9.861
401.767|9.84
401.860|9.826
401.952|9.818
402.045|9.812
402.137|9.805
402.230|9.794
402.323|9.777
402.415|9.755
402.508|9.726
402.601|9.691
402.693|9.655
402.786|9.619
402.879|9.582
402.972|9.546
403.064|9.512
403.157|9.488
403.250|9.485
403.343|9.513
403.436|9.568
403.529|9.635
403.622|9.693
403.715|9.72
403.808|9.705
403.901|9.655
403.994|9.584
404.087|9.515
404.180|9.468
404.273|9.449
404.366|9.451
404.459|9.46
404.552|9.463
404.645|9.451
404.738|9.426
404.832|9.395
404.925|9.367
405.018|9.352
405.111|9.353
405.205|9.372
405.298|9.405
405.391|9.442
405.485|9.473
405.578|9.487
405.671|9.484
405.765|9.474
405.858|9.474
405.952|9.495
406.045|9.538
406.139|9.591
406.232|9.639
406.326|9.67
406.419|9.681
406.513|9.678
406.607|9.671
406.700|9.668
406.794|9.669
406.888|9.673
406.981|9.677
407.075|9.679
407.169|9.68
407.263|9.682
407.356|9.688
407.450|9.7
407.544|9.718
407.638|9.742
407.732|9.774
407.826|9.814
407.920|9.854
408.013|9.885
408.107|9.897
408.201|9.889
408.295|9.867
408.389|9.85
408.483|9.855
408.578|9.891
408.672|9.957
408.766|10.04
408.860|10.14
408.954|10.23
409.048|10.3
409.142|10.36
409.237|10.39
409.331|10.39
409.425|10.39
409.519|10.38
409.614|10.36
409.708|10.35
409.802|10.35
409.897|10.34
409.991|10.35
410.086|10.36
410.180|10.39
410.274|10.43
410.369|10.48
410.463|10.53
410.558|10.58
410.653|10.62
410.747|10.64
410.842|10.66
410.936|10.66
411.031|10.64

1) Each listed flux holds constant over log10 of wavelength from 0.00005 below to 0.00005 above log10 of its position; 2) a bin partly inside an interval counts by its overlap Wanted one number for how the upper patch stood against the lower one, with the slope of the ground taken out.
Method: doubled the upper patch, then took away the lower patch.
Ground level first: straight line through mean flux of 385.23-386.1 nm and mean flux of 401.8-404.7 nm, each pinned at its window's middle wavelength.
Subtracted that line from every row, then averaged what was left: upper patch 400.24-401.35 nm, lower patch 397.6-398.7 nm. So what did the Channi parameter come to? -0.37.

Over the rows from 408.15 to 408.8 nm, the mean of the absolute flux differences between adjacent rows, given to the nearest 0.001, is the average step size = 0.038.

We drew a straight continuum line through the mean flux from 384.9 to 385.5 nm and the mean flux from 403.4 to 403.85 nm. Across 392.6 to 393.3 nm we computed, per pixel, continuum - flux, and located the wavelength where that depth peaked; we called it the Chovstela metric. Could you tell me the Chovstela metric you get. 393.255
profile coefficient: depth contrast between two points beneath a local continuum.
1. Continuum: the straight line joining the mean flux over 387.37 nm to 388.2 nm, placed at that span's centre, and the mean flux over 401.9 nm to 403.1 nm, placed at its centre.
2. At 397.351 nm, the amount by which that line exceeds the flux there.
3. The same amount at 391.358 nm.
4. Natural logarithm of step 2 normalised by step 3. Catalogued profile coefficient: 1.4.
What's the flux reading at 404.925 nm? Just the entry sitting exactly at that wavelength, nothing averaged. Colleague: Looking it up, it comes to 9.367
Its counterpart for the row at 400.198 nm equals 9.86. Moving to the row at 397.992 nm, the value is 10.52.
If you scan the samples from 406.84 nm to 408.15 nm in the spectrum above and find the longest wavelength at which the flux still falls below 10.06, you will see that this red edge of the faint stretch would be 408.107 nm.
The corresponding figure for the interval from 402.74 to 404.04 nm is 403.994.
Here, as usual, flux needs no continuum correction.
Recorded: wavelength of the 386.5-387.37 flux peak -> 386.789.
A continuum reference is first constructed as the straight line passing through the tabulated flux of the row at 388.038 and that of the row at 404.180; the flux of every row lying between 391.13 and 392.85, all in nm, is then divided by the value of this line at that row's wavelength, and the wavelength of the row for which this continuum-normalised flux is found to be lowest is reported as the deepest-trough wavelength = 392.803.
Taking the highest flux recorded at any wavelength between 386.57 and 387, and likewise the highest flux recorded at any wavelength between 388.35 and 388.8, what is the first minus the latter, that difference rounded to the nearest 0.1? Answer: 1.2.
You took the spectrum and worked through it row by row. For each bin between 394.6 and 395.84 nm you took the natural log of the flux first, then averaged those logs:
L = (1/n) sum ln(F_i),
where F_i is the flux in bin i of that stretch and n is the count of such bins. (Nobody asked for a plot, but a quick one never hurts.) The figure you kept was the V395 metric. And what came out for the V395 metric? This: 2.36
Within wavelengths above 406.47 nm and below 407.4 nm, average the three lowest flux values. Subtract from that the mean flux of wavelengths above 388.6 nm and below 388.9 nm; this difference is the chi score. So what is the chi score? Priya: -1.82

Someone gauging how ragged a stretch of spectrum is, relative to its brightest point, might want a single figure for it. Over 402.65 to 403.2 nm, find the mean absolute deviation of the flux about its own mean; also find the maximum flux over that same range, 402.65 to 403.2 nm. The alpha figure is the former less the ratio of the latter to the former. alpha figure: -187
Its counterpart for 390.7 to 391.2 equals -900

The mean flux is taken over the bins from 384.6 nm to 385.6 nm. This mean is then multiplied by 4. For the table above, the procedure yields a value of 46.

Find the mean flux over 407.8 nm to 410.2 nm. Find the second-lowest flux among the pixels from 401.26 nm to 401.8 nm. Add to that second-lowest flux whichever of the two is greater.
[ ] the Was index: 20.0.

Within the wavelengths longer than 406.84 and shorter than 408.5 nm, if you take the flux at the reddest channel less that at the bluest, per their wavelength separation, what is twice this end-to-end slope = 0.2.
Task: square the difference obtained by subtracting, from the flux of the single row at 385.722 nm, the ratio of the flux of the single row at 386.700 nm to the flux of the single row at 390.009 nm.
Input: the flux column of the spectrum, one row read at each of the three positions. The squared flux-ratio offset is 111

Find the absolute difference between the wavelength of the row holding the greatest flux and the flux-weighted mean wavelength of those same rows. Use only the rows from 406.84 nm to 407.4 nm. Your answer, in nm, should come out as 0.23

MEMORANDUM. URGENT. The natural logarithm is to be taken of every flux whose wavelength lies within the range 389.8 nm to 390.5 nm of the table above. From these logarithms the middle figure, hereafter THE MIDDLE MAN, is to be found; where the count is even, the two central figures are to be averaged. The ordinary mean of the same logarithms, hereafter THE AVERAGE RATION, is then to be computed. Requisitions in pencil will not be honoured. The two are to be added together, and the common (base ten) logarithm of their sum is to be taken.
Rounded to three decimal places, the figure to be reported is 0.682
